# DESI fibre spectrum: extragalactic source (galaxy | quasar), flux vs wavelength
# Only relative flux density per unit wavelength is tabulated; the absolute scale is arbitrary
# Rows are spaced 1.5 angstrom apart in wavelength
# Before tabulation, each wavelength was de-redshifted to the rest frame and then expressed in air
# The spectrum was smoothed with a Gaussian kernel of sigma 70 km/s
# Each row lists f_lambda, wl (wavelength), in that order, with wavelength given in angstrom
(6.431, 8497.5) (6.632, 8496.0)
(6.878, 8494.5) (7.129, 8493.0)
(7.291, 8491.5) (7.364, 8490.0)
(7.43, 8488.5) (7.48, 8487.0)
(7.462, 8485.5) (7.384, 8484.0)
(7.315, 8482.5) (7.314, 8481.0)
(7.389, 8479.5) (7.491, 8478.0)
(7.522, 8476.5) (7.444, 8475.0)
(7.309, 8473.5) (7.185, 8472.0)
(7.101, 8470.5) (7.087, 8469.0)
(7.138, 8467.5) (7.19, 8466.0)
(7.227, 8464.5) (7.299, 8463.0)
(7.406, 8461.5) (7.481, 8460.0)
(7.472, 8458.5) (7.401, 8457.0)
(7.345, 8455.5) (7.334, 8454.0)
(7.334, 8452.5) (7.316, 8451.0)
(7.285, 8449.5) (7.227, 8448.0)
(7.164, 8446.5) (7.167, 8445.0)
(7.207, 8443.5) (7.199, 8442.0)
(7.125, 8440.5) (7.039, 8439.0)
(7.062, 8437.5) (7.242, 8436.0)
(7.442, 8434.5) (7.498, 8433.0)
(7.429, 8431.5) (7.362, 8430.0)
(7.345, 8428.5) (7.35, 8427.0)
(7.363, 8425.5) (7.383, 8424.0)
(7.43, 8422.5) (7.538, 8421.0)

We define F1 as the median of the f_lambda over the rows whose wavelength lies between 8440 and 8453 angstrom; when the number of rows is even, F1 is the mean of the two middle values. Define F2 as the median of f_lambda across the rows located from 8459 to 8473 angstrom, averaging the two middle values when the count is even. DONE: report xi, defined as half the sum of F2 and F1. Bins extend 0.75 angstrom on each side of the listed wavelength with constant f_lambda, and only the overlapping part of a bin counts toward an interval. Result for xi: 7.20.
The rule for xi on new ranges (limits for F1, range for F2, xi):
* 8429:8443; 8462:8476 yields 7.22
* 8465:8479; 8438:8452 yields 7.19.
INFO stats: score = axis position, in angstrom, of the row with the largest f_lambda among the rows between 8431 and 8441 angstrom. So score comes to 8433.0 angstrom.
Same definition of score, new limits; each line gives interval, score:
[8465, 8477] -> 8476.5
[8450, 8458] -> 8457.0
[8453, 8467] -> 8460.0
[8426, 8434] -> 8433.0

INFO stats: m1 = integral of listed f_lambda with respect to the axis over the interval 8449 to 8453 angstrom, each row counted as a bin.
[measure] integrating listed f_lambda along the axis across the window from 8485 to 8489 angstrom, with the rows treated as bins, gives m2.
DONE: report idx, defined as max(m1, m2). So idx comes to 29.8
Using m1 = 29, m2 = 29.8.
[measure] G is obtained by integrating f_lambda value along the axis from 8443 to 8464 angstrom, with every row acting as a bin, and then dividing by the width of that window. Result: 7.32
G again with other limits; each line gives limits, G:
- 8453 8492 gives 7.34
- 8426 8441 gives 7.29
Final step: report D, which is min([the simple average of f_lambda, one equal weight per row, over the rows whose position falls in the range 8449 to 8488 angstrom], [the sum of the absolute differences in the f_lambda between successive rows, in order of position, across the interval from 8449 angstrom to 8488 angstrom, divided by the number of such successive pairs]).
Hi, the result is 0.056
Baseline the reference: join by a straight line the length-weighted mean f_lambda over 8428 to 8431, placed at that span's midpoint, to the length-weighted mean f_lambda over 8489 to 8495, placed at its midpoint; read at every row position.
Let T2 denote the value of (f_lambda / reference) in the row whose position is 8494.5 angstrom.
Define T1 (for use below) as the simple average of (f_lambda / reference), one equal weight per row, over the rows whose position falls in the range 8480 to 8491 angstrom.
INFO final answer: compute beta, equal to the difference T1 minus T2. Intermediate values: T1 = 1.03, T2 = 0.96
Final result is 0.068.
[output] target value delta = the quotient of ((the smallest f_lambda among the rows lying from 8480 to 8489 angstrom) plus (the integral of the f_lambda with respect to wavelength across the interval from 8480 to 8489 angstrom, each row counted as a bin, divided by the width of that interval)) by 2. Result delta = 7.36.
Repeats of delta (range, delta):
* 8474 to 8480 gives 7.42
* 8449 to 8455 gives 7.30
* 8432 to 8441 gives 7.14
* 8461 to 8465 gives 7.27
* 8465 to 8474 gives 7.13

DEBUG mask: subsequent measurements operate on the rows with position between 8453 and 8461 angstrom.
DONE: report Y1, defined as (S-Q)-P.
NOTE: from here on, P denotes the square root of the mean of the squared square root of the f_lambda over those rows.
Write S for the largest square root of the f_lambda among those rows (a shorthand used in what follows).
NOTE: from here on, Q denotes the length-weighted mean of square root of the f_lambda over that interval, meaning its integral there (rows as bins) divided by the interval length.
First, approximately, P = 2.72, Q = 2.72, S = 2.74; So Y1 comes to -2.71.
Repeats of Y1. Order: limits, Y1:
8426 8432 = -2.70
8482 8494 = -2.69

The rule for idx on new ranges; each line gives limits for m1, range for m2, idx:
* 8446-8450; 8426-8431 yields 36.8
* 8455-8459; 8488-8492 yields 29.6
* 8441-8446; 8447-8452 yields 36.4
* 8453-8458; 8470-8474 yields 36.8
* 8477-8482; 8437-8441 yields 37.0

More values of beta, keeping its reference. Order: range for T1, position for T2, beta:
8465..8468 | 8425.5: -0.012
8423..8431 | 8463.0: -0.005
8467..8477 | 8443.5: 0.017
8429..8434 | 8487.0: -0.028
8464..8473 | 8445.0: 0.007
